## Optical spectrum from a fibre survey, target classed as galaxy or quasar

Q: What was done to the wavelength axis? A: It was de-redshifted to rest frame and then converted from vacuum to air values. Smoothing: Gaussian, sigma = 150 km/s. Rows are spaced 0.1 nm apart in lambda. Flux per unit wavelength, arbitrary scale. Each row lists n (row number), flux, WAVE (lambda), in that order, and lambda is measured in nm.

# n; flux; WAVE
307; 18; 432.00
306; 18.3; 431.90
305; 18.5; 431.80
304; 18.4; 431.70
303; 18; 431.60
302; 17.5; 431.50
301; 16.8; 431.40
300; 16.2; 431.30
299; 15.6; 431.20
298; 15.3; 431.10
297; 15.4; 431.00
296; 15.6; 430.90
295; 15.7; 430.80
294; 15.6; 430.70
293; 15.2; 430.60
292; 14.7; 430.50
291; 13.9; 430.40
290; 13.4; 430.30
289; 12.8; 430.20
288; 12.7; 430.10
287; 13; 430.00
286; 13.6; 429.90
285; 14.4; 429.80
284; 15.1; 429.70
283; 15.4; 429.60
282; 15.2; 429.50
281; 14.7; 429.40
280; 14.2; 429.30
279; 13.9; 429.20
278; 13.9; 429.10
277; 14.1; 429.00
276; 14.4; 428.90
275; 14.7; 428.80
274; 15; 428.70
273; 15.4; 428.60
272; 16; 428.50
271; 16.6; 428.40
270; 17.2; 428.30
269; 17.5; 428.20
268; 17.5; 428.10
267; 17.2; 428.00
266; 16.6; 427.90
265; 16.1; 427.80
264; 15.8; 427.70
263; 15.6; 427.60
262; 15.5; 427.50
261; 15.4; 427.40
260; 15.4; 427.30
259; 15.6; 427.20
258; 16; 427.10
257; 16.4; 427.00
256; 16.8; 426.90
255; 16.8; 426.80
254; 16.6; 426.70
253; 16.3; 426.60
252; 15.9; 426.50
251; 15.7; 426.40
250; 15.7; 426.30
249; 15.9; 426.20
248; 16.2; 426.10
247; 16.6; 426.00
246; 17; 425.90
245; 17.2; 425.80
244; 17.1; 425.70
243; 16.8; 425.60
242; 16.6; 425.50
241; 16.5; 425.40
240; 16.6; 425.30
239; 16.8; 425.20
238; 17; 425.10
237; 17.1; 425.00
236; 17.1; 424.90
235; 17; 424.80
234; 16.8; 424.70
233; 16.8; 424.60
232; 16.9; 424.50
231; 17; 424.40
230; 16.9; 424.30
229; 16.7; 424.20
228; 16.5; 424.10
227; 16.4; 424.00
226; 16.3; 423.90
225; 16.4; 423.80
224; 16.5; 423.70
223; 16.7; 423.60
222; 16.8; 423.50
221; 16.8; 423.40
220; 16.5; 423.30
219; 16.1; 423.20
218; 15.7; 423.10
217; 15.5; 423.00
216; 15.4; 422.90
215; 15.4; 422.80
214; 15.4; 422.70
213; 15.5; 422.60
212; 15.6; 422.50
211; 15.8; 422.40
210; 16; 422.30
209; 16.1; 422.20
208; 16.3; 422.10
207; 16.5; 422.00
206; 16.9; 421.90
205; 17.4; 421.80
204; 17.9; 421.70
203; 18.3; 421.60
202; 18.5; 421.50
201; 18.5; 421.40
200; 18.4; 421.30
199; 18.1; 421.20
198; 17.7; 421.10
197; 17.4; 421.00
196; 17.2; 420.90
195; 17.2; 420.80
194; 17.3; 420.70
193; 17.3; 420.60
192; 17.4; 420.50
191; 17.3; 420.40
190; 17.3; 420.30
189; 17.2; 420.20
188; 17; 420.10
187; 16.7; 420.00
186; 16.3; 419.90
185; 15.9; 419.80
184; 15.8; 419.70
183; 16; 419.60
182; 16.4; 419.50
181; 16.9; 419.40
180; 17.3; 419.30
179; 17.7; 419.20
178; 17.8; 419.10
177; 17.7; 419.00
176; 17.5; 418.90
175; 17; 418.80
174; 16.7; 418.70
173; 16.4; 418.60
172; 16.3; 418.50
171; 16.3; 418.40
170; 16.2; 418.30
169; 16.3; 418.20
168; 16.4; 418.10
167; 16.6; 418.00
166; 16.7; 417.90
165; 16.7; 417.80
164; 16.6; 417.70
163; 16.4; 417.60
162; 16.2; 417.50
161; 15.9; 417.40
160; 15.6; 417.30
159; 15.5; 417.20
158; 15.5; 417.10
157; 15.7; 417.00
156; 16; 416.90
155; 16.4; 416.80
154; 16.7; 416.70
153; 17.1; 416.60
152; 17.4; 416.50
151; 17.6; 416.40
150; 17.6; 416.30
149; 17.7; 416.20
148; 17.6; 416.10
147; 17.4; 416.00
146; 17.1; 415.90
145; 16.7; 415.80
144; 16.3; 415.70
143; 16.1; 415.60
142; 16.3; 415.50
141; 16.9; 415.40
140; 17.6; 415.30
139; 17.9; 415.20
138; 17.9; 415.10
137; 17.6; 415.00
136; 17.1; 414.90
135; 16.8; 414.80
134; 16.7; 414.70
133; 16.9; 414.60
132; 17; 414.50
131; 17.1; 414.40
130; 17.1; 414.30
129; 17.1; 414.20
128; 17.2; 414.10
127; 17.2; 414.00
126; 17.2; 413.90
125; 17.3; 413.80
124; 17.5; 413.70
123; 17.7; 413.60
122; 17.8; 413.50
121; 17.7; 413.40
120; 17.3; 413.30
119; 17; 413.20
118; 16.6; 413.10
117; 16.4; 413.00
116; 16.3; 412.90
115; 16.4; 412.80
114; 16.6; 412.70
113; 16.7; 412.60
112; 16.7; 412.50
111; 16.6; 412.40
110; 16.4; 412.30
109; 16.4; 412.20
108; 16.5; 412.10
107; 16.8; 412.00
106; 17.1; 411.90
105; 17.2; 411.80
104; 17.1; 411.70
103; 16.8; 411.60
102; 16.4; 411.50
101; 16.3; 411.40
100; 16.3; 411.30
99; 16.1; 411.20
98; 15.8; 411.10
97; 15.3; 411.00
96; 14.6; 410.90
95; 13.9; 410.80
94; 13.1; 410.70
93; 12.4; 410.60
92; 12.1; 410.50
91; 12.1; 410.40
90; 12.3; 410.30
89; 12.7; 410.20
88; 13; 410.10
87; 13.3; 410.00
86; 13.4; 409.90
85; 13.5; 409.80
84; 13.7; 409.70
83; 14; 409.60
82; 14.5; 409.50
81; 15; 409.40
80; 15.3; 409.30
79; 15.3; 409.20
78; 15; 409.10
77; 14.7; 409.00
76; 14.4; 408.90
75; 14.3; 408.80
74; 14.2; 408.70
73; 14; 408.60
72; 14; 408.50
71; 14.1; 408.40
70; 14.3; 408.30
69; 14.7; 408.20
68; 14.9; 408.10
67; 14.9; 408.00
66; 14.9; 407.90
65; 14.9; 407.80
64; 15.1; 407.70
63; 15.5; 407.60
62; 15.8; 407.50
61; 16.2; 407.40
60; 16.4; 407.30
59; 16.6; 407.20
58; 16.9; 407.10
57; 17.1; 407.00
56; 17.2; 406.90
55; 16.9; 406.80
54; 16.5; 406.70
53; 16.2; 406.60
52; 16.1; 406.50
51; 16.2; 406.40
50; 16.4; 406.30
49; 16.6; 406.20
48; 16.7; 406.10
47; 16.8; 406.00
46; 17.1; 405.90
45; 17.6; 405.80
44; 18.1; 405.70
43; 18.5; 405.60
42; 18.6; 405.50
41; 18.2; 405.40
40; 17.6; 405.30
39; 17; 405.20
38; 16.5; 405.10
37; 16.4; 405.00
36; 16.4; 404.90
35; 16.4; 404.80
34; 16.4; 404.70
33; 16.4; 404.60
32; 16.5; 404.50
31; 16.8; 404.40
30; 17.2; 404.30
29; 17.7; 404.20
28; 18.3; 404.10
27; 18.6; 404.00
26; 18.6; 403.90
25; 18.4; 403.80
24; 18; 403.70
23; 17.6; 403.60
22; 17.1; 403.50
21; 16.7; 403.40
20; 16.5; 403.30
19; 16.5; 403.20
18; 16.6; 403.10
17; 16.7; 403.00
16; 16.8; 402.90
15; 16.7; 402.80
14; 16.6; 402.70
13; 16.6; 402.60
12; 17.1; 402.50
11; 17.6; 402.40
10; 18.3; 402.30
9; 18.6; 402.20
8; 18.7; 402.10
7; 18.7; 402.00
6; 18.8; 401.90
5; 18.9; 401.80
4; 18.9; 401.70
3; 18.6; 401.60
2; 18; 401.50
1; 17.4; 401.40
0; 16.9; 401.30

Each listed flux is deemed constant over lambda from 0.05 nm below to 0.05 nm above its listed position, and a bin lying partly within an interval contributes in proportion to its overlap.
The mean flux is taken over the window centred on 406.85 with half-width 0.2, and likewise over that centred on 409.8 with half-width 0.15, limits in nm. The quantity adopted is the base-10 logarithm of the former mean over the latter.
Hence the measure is 0.10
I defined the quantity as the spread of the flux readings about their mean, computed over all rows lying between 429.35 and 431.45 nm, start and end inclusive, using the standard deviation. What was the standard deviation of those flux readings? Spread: 1.1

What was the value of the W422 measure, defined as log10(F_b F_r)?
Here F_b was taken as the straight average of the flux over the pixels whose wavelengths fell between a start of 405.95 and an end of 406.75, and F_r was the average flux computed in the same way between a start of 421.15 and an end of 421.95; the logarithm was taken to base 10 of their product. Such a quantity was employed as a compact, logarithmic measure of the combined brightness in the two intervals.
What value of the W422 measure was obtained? 2.47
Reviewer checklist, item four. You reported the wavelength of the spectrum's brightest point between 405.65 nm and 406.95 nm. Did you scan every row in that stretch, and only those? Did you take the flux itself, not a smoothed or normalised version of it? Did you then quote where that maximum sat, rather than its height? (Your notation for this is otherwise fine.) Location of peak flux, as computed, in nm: 405.70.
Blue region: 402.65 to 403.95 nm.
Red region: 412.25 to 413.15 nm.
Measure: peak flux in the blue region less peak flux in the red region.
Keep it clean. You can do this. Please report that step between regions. 1.9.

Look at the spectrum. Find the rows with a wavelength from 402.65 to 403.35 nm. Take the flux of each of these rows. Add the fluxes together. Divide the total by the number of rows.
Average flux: 16.6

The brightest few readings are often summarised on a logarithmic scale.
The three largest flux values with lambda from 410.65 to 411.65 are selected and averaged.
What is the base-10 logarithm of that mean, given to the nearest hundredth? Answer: 1.22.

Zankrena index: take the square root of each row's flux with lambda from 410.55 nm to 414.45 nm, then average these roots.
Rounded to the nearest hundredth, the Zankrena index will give 4.05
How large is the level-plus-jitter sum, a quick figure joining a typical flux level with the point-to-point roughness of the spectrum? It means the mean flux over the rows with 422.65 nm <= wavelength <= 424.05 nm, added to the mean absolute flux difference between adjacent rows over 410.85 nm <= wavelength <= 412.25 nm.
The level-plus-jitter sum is 16.4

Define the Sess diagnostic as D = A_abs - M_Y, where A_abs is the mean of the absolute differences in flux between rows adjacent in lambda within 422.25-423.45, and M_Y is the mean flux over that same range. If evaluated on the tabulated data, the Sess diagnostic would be -15.6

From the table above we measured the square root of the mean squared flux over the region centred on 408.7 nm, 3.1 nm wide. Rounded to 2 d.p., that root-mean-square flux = 14.63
